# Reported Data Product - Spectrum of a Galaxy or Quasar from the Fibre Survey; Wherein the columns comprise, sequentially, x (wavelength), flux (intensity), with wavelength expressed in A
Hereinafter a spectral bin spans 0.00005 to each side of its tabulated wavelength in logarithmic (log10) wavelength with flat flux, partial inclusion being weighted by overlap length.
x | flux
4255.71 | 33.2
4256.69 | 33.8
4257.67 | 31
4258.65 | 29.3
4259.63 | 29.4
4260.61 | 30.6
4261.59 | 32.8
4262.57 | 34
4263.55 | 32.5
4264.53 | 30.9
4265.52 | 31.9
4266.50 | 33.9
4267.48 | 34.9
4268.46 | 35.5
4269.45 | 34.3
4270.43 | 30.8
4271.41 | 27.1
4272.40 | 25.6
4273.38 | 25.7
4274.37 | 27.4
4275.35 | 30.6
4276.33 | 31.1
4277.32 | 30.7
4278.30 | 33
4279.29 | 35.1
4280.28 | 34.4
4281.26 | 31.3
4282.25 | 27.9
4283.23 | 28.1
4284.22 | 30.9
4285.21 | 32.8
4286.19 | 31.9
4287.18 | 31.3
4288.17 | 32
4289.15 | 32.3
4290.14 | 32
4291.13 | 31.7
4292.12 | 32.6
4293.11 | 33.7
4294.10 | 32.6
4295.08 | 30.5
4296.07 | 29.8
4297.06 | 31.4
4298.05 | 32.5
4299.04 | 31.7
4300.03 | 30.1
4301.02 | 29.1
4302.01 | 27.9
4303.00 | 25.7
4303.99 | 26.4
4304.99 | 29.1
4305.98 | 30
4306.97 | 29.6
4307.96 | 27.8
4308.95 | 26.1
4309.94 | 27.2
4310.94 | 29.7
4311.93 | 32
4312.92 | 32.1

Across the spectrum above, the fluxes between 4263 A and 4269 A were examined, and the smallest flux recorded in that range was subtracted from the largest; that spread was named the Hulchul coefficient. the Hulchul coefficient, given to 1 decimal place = 4.6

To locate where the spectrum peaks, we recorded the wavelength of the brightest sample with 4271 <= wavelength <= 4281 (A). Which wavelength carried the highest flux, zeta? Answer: 4279.29 A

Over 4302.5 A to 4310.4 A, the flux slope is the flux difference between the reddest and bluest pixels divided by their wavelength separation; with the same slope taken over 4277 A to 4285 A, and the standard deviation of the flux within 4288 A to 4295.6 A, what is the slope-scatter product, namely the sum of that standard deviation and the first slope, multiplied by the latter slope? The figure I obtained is 0.0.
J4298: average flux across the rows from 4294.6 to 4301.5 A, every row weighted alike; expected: 30.7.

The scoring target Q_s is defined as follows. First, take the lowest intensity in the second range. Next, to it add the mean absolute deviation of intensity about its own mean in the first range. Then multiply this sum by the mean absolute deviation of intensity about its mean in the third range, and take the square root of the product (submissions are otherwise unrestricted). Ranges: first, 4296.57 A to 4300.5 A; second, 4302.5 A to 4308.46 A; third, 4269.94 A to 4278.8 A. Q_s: 7.9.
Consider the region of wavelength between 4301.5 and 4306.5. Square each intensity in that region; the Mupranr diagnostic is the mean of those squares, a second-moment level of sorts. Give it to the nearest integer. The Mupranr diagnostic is 777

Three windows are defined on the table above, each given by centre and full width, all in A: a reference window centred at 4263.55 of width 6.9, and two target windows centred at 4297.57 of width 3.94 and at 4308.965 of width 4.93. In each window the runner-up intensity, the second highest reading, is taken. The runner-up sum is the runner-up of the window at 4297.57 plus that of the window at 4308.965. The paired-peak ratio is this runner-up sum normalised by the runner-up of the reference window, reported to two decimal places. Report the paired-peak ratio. 1.81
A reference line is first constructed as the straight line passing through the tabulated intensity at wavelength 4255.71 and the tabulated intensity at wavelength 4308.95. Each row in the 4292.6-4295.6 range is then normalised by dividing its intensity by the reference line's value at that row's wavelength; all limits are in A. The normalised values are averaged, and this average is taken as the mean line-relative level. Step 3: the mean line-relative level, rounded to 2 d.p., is 1.15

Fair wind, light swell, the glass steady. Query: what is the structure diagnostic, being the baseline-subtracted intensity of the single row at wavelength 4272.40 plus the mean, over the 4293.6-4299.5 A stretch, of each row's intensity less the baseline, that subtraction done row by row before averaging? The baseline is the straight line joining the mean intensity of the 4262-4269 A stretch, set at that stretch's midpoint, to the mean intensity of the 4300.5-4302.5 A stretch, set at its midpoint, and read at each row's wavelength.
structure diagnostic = -5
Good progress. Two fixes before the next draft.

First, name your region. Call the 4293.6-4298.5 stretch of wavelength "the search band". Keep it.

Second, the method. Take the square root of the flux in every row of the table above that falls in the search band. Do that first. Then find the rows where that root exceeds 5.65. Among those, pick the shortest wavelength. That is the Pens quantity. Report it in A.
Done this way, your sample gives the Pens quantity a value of 4294.10 A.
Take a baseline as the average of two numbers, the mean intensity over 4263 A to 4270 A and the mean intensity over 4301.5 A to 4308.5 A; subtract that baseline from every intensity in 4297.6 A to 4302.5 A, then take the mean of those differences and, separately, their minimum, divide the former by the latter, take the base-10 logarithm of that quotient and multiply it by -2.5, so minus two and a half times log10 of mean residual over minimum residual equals 1.9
